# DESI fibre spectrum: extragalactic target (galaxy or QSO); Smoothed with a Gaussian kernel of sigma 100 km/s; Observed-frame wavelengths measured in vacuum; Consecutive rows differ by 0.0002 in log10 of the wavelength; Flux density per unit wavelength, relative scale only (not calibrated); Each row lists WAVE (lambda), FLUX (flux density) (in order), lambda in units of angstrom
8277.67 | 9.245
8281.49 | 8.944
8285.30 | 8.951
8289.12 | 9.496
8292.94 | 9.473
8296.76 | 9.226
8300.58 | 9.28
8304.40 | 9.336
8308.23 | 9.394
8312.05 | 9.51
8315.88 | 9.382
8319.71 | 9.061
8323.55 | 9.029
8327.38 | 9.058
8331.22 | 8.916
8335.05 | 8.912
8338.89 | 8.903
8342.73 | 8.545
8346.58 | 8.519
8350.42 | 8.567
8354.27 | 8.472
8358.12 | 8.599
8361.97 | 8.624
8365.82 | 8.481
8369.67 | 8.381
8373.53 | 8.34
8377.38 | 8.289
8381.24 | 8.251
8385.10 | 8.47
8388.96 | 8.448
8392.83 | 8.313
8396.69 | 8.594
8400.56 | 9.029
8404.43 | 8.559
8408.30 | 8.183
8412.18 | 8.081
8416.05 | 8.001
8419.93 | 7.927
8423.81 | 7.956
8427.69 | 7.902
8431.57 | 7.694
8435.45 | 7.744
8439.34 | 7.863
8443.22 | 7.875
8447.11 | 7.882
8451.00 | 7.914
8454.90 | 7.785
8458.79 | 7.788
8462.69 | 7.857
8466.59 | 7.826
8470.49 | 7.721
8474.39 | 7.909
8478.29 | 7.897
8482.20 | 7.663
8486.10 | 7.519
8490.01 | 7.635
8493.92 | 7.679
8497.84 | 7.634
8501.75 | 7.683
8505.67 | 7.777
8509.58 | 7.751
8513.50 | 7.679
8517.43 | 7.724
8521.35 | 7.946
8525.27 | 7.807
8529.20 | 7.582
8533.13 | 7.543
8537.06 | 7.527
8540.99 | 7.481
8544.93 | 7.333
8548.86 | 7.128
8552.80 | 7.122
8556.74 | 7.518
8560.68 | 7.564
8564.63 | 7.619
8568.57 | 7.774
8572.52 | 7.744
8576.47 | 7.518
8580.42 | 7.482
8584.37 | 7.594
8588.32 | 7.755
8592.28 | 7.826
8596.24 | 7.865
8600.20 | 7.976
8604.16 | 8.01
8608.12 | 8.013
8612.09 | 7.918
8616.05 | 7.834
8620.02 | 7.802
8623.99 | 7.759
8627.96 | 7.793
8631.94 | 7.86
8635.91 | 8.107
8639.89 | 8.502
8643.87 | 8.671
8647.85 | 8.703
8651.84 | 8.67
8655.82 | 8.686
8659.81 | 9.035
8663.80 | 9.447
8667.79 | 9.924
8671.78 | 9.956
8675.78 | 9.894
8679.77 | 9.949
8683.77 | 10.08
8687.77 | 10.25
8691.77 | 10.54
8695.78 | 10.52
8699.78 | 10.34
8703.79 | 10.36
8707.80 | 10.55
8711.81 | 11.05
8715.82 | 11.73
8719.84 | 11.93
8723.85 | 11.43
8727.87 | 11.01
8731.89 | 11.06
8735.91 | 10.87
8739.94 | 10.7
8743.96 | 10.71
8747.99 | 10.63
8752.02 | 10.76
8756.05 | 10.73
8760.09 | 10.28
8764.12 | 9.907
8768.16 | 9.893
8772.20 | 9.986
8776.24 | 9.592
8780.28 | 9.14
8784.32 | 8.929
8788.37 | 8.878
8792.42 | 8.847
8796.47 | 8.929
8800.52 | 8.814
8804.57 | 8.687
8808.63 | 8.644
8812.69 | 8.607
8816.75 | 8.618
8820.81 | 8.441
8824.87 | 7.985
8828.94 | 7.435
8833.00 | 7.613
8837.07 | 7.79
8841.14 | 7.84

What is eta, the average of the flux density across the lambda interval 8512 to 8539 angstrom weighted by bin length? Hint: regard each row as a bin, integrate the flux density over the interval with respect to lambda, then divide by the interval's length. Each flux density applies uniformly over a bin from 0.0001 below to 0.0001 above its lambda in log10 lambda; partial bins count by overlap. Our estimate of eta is 7.7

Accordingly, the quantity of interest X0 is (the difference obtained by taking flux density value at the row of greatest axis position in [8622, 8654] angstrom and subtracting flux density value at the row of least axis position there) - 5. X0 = -4.1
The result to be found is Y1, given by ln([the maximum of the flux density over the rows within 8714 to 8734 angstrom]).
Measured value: 2.48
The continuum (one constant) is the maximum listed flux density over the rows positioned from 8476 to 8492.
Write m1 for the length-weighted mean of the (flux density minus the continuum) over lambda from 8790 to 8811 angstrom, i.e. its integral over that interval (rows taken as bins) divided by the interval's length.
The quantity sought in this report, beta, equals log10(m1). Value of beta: -0.1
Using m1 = 0.9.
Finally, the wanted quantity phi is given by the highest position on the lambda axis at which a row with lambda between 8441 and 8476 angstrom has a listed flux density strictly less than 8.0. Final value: 8474.39 angstrom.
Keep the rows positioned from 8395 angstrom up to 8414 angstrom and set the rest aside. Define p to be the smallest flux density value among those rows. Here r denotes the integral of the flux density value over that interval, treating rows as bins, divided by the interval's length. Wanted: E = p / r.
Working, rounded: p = 8.081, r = 8.5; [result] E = 0.952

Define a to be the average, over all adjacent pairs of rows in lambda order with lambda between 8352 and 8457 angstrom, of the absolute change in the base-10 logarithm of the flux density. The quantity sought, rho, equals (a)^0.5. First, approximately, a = 0.007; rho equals 0.082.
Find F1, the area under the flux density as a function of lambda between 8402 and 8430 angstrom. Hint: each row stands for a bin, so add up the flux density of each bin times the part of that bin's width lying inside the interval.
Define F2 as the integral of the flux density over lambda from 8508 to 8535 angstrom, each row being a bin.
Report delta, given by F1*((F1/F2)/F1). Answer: 1.088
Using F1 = 227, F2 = 208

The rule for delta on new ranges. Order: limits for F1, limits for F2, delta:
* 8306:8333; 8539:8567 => 1.198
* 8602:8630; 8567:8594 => 1.065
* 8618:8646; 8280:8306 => 0.940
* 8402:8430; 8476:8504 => 1.055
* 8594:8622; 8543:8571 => 1.064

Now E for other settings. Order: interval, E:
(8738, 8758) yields 0.993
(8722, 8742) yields 0.972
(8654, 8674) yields 0.922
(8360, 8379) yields 0.983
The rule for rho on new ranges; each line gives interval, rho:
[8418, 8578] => 0.074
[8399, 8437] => 0.092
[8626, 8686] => 0.093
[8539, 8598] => 0.084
